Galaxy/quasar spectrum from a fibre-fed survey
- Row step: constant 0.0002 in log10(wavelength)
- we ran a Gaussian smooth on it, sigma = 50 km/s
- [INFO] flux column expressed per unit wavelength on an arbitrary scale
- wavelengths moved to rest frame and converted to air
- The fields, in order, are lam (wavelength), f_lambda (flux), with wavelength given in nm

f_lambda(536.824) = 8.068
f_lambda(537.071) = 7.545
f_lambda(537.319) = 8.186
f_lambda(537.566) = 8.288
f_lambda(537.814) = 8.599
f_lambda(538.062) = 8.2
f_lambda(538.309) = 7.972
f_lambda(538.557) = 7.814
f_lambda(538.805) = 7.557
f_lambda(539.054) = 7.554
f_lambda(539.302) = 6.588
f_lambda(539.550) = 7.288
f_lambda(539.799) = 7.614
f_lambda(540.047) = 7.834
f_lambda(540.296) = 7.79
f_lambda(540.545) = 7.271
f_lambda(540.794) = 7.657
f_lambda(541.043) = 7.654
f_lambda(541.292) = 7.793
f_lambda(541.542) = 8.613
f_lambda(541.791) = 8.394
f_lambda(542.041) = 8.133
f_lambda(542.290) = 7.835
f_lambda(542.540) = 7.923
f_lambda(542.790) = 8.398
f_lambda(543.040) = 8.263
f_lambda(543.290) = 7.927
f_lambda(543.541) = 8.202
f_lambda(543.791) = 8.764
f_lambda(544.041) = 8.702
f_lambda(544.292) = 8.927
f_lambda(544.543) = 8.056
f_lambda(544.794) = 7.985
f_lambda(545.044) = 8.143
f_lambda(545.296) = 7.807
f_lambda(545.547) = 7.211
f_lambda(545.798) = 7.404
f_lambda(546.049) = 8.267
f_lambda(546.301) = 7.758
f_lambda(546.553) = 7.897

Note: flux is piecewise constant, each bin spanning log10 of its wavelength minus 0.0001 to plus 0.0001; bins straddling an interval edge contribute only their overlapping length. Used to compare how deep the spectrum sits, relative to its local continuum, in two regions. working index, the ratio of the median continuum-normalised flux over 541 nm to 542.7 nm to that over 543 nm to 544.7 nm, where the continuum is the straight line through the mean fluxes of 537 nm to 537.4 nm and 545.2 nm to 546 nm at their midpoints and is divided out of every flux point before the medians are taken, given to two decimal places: 0.96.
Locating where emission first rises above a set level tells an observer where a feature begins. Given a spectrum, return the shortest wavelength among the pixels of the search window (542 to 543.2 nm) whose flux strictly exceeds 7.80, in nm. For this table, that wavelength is 542.041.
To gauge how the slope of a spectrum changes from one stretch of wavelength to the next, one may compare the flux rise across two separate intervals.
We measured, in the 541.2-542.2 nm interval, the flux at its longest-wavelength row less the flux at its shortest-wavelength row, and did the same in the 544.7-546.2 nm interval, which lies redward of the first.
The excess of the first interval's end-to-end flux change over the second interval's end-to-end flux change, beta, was 0.1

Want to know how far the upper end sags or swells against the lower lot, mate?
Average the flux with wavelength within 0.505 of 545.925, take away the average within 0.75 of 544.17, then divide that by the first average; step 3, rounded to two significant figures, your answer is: -0.10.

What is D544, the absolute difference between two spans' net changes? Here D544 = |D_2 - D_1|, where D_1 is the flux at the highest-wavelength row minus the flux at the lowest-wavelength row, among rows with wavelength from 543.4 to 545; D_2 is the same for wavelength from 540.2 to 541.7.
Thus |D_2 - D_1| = 1.04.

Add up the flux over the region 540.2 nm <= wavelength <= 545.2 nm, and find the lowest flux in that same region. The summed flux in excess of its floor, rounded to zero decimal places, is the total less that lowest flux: 155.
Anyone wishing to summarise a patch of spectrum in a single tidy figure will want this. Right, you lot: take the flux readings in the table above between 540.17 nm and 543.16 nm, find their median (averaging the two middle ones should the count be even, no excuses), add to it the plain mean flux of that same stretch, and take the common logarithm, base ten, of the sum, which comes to 1.20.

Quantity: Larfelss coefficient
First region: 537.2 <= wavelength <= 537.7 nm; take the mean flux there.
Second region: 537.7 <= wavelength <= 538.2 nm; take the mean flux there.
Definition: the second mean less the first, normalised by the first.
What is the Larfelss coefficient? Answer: 0.02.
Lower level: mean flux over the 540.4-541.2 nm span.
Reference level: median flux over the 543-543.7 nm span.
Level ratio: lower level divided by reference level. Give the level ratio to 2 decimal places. 0.92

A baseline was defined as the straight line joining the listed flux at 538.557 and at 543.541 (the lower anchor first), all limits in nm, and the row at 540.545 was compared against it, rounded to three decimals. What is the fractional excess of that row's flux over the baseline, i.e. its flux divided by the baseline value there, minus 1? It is -0.088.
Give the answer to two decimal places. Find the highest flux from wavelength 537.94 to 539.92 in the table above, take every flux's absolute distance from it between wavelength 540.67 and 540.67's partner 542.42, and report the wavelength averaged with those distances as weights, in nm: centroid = 541.37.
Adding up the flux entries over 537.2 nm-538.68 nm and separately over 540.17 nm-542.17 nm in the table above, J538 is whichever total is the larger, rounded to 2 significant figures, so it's 63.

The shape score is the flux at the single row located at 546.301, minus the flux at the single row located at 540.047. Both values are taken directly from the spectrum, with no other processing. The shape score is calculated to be -0.08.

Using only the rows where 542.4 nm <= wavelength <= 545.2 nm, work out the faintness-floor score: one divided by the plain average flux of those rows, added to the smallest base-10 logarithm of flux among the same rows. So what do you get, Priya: 1.02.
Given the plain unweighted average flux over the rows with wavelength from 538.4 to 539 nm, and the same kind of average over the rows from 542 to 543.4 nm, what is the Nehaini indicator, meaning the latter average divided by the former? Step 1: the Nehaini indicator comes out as 1.05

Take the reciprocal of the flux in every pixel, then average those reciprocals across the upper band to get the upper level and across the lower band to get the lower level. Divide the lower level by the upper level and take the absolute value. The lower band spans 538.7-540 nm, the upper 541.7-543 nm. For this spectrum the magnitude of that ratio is 1.11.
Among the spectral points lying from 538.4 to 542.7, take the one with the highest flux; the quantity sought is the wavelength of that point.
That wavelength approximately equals 541.542 nm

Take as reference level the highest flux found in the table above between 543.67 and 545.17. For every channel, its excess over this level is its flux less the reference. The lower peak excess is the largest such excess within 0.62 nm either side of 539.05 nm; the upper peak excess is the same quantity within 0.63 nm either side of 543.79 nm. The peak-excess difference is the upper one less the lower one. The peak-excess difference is 1.1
